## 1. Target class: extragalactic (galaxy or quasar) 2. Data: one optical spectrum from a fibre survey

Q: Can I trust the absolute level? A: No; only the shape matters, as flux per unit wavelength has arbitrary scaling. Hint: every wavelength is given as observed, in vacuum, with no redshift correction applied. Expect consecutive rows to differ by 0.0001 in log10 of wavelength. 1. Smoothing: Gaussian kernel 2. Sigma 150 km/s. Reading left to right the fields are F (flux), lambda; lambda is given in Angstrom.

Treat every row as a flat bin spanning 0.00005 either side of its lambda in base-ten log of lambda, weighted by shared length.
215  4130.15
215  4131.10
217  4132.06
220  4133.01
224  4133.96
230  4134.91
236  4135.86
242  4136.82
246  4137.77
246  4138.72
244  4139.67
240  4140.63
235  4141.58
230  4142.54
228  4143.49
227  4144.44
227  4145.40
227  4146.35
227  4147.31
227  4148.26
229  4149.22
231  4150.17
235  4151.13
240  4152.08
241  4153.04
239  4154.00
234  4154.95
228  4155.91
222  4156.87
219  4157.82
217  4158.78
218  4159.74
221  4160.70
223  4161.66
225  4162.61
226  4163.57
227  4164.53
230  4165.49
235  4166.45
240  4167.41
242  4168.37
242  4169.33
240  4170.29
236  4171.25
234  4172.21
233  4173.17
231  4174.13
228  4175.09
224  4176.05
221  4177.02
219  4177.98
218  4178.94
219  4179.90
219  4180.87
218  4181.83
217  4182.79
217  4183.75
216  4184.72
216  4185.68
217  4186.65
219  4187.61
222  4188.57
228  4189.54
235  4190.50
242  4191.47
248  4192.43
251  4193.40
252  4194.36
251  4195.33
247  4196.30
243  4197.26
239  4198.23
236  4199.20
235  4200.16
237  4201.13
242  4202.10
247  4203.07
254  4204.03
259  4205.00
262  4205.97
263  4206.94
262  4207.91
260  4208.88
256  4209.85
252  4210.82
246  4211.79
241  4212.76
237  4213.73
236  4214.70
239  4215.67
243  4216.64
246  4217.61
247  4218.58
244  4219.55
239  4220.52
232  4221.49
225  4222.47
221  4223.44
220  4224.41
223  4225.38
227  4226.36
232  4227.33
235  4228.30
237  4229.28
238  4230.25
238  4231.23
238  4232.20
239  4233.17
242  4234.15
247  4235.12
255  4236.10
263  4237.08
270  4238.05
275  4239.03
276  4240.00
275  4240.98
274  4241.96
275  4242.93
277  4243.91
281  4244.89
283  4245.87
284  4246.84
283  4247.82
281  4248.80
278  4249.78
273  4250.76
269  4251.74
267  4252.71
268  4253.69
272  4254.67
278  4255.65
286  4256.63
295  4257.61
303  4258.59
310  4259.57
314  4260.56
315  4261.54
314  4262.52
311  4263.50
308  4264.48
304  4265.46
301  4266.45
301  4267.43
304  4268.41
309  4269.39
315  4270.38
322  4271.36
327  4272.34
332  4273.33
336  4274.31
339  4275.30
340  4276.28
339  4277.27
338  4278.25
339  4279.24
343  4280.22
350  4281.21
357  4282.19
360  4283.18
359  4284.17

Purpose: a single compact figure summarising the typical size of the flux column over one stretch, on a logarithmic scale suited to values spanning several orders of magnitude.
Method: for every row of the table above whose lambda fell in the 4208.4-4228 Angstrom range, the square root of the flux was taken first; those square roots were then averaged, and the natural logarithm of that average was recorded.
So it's 2.74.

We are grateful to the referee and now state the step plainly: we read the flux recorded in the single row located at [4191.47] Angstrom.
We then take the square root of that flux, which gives 15.6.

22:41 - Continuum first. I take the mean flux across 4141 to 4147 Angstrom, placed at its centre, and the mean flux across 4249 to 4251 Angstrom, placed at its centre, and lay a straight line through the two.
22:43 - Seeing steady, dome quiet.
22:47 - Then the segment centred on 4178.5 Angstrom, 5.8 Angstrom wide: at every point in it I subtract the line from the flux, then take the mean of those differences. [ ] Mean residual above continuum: -24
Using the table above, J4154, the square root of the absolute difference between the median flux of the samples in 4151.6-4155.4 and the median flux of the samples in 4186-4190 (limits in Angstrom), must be 4.4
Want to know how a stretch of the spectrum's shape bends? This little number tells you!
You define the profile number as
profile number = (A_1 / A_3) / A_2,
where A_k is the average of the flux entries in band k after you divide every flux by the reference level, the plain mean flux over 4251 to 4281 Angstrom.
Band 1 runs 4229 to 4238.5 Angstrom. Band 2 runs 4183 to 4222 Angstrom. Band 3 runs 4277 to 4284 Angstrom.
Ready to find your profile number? 0.91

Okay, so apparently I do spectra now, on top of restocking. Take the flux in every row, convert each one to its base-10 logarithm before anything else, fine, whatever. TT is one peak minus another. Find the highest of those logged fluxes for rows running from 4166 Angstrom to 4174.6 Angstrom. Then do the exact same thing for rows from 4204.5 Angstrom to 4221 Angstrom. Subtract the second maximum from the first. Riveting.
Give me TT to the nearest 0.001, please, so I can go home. -0.036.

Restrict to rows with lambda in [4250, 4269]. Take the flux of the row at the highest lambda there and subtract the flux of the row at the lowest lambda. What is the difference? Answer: 31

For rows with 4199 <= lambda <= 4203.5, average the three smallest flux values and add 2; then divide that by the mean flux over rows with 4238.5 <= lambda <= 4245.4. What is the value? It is 0.86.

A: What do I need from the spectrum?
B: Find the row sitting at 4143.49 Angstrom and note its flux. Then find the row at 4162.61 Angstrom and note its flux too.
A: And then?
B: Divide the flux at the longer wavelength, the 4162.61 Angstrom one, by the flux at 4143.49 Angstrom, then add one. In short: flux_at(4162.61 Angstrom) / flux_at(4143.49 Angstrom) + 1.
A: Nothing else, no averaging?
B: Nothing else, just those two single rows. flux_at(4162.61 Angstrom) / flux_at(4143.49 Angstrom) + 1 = 2.0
